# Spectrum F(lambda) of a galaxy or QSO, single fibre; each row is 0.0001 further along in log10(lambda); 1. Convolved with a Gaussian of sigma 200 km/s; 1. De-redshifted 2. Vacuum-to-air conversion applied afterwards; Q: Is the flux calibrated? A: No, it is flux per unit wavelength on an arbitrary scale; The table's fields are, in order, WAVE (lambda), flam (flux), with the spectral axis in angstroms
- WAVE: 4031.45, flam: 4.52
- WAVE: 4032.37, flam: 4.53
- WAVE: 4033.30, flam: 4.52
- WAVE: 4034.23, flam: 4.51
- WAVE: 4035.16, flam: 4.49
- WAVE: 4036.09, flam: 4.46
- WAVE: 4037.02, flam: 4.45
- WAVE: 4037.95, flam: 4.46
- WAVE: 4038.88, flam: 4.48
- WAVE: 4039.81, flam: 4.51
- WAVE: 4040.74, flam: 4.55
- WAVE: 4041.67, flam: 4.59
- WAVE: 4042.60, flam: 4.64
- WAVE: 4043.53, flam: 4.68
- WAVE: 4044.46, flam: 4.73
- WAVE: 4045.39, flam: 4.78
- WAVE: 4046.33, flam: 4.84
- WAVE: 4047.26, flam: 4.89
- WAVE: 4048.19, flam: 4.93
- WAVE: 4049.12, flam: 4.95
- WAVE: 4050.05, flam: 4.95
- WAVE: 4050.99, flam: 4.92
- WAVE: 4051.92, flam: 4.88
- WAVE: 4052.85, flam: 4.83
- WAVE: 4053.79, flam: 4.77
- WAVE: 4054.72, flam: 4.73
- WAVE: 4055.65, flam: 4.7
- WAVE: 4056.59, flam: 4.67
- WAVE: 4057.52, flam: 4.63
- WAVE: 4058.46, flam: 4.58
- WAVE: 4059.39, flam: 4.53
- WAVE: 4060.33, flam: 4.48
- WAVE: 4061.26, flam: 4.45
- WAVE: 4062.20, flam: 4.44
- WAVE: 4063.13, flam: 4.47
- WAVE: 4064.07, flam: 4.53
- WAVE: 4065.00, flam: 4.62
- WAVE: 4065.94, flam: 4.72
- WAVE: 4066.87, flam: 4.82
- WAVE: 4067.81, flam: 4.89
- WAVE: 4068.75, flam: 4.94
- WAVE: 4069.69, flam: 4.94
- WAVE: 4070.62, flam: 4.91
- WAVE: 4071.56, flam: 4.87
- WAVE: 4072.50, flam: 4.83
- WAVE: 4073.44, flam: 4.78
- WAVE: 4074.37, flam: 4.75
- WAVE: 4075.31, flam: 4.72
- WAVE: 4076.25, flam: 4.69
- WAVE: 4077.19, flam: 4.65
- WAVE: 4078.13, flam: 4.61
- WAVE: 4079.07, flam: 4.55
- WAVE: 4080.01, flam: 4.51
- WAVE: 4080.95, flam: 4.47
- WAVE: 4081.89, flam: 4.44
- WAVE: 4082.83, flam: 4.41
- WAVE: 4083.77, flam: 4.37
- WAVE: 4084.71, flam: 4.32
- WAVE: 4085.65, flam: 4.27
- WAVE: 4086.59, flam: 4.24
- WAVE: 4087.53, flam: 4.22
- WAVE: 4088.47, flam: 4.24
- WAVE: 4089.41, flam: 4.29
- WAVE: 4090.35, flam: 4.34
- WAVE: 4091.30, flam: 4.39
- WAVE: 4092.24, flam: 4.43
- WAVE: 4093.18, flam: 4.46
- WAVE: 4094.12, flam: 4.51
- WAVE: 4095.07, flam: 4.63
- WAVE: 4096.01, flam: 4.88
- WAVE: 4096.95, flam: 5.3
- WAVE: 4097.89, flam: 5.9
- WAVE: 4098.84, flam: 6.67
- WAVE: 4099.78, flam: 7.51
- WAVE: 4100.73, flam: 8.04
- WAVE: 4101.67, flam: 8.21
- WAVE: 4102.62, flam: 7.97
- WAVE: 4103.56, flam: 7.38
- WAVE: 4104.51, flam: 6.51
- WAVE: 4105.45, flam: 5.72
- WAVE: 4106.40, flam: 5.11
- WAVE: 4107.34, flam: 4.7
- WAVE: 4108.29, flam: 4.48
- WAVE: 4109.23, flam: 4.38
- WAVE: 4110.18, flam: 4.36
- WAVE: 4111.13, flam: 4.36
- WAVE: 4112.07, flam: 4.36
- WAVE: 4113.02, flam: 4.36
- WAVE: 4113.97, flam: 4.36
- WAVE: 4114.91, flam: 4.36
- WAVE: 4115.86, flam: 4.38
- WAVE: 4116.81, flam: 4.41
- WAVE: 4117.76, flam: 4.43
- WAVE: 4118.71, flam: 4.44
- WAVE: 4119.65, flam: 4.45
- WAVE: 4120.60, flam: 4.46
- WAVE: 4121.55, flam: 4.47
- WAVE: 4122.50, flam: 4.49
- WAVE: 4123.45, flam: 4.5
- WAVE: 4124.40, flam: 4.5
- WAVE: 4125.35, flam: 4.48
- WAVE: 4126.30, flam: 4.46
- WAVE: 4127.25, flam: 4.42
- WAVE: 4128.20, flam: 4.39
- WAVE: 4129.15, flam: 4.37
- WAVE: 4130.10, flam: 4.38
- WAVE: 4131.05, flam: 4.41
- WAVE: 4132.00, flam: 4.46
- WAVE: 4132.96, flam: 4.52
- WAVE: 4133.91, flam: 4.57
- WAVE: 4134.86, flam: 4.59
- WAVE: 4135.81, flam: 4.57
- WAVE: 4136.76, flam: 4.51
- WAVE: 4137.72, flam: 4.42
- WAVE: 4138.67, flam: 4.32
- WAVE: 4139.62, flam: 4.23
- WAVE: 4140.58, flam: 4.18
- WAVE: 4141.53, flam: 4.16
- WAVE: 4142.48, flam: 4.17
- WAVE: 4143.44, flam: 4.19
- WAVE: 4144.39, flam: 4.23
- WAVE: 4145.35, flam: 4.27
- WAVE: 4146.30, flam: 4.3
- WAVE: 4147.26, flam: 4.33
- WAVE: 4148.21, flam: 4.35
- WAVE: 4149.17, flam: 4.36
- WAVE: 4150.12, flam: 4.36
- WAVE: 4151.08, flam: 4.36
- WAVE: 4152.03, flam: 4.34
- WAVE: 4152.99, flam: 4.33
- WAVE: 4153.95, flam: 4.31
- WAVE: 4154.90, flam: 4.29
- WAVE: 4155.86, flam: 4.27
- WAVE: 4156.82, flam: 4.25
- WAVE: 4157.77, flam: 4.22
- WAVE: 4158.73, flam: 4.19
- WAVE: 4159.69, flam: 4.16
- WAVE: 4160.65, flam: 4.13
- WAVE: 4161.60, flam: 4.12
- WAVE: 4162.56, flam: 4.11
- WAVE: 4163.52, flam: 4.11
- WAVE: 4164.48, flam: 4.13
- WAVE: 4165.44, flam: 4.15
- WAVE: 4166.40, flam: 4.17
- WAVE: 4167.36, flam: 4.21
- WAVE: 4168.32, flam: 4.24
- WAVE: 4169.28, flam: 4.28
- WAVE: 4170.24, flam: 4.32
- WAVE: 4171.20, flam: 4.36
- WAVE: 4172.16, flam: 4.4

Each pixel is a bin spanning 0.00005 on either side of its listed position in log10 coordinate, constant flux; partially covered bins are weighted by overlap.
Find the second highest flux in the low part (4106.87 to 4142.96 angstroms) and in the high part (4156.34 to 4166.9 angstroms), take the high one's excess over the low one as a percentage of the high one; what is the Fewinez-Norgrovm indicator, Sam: -9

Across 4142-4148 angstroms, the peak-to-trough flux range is 0.16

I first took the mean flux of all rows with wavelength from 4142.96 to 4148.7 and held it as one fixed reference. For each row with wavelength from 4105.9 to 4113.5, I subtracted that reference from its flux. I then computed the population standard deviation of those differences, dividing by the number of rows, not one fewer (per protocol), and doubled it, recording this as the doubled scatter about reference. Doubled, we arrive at 0.502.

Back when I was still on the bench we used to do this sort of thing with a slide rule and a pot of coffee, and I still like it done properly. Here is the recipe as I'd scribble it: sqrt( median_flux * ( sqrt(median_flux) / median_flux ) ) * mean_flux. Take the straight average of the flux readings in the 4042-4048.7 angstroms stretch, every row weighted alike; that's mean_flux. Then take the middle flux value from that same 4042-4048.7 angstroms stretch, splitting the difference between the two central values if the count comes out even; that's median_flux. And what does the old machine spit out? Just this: 7.1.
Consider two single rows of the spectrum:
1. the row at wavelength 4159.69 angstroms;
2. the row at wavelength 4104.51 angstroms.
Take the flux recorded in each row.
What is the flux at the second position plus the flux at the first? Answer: 10.7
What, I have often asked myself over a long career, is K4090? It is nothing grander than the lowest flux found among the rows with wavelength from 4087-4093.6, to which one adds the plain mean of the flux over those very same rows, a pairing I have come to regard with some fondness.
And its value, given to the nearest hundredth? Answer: 8.56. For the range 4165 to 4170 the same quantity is 8.36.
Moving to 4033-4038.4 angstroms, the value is 8.93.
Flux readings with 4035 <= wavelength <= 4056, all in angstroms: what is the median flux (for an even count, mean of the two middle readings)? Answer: 4.73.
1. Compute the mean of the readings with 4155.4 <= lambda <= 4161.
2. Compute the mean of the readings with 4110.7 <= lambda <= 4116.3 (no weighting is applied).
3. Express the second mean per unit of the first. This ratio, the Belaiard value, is 1.04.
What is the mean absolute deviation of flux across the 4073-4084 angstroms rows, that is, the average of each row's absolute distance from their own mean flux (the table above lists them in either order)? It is 0.12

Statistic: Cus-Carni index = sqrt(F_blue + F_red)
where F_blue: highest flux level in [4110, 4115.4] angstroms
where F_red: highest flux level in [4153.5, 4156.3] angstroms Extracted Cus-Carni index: 2.94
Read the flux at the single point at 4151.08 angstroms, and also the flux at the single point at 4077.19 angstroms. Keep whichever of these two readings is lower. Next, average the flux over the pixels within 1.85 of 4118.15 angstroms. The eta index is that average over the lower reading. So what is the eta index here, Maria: 1.02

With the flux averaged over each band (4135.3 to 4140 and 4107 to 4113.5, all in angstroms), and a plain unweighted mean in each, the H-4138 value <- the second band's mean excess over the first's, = 0.0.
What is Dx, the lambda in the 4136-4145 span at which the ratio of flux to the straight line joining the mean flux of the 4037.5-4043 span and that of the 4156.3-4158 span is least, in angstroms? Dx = 4141.53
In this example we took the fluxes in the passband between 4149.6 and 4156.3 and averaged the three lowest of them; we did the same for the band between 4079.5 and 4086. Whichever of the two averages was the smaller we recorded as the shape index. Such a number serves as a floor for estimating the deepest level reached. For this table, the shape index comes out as 4.29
